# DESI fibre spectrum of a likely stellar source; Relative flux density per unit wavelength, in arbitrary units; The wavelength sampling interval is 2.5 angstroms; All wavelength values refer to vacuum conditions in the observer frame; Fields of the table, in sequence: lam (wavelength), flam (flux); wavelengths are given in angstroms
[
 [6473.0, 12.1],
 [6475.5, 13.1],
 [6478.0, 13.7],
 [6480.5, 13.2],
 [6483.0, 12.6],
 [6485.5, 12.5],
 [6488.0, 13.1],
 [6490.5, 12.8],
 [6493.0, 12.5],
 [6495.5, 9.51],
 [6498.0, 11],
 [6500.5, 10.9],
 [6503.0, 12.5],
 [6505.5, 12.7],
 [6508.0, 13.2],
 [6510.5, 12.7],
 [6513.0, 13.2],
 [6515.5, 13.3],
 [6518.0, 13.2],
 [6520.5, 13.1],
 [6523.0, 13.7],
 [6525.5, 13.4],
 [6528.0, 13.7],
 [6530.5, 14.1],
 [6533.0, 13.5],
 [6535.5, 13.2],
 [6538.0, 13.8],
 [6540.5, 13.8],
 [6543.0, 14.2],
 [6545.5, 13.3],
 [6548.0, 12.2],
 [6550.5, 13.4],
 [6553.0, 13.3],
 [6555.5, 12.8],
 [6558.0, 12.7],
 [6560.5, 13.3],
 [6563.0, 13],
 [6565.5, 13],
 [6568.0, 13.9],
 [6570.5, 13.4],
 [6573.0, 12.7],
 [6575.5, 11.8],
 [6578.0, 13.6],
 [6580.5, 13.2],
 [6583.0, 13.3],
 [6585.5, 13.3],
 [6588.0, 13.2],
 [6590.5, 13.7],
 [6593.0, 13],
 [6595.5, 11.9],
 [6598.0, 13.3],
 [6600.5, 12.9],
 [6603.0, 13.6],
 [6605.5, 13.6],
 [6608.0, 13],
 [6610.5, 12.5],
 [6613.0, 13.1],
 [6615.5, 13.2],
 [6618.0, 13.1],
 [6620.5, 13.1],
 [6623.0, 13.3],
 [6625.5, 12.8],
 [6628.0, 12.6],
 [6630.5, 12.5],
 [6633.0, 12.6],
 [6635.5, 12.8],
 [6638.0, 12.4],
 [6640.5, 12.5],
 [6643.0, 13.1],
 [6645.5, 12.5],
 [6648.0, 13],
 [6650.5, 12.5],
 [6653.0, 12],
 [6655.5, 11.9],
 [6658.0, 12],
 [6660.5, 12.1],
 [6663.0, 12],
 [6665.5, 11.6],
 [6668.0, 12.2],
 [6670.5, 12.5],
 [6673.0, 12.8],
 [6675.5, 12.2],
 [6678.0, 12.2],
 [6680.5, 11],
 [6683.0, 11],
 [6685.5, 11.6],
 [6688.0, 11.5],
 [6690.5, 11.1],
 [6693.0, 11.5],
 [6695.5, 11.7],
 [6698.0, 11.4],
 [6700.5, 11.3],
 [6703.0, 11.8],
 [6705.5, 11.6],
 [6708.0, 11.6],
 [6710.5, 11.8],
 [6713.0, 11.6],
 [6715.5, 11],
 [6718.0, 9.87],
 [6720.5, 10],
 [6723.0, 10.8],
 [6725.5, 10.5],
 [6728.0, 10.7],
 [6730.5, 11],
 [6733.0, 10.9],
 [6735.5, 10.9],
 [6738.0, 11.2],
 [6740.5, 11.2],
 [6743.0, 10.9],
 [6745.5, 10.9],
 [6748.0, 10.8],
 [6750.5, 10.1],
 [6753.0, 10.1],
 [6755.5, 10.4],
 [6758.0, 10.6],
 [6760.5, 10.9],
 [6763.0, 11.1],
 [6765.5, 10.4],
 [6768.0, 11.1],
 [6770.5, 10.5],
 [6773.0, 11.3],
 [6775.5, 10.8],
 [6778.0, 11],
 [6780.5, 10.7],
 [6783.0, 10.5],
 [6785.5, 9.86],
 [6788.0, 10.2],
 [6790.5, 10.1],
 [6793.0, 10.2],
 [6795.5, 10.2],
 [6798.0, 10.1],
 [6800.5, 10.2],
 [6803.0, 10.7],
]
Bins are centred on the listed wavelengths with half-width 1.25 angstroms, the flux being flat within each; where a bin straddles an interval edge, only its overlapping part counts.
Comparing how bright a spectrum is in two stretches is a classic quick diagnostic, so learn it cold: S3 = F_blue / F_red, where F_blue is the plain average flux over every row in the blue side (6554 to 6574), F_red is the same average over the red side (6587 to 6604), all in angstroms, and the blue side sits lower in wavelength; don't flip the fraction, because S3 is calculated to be 1.00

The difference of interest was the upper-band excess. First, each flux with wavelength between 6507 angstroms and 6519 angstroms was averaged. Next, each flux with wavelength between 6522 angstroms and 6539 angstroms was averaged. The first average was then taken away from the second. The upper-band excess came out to 0.5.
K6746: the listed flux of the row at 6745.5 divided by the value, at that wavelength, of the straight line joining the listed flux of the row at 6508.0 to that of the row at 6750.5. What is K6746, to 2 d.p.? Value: 1.07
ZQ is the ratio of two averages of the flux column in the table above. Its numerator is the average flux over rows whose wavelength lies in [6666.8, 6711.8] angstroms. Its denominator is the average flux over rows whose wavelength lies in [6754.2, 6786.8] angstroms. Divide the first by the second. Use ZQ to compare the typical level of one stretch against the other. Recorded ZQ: 1.09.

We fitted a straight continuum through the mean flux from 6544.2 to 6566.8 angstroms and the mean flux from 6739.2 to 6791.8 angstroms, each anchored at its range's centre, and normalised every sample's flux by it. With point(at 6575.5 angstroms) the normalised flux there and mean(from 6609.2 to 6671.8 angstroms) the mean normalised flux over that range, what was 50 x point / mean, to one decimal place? 44.3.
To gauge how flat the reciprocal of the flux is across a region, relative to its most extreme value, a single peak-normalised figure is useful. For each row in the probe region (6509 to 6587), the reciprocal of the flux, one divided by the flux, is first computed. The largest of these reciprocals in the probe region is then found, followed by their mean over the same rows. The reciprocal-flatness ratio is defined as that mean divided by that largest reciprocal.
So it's 0.89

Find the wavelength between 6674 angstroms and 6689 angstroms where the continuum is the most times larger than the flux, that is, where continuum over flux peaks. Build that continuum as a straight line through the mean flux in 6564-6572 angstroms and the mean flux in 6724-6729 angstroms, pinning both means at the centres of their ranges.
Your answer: 6680.5 angstroms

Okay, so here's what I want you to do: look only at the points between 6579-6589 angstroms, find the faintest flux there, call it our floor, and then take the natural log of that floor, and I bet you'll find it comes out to 2.58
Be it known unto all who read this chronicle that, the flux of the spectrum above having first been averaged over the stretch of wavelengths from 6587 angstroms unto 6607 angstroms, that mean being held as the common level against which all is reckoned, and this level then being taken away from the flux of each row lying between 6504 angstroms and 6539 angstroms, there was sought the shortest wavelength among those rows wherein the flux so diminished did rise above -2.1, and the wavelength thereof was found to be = 6505.5 angstroms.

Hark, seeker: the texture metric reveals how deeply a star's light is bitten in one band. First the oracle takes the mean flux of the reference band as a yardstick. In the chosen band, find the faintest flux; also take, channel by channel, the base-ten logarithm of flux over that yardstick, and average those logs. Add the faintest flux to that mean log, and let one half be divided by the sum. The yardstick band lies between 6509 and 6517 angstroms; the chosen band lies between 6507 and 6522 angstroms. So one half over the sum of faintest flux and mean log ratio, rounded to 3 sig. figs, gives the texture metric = 0.0394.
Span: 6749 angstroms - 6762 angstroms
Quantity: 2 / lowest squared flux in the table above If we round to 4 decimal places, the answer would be 0.0196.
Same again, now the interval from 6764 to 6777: 0.0185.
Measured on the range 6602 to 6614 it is 0.0128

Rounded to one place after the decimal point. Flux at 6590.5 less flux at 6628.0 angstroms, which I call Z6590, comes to 1.1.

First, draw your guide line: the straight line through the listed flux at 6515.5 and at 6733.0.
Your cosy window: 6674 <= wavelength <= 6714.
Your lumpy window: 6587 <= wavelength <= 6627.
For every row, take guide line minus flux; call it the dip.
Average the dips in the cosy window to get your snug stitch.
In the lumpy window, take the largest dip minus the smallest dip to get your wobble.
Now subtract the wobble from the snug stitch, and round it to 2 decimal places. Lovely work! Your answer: -2.04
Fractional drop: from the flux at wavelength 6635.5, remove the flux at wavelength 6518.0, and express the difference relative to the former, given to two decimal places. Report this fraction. -0.03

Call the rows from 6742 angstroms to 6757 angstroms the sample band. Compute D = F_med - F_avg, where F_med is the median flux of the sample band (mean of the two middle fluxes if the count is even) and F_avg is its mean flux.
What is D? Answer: 0.07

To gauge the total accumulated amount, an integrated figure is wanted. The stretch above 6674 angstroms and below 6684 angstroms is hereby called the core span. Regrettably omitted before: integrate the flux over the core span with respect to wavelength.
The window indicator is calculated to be 116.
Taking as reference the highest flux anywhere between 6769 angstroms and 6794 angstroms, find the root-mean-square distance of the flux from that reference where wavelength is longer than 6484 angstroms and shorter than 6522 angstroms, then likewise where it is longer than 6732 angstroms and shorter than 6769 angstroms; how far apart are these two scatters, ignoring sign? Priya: 0.89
